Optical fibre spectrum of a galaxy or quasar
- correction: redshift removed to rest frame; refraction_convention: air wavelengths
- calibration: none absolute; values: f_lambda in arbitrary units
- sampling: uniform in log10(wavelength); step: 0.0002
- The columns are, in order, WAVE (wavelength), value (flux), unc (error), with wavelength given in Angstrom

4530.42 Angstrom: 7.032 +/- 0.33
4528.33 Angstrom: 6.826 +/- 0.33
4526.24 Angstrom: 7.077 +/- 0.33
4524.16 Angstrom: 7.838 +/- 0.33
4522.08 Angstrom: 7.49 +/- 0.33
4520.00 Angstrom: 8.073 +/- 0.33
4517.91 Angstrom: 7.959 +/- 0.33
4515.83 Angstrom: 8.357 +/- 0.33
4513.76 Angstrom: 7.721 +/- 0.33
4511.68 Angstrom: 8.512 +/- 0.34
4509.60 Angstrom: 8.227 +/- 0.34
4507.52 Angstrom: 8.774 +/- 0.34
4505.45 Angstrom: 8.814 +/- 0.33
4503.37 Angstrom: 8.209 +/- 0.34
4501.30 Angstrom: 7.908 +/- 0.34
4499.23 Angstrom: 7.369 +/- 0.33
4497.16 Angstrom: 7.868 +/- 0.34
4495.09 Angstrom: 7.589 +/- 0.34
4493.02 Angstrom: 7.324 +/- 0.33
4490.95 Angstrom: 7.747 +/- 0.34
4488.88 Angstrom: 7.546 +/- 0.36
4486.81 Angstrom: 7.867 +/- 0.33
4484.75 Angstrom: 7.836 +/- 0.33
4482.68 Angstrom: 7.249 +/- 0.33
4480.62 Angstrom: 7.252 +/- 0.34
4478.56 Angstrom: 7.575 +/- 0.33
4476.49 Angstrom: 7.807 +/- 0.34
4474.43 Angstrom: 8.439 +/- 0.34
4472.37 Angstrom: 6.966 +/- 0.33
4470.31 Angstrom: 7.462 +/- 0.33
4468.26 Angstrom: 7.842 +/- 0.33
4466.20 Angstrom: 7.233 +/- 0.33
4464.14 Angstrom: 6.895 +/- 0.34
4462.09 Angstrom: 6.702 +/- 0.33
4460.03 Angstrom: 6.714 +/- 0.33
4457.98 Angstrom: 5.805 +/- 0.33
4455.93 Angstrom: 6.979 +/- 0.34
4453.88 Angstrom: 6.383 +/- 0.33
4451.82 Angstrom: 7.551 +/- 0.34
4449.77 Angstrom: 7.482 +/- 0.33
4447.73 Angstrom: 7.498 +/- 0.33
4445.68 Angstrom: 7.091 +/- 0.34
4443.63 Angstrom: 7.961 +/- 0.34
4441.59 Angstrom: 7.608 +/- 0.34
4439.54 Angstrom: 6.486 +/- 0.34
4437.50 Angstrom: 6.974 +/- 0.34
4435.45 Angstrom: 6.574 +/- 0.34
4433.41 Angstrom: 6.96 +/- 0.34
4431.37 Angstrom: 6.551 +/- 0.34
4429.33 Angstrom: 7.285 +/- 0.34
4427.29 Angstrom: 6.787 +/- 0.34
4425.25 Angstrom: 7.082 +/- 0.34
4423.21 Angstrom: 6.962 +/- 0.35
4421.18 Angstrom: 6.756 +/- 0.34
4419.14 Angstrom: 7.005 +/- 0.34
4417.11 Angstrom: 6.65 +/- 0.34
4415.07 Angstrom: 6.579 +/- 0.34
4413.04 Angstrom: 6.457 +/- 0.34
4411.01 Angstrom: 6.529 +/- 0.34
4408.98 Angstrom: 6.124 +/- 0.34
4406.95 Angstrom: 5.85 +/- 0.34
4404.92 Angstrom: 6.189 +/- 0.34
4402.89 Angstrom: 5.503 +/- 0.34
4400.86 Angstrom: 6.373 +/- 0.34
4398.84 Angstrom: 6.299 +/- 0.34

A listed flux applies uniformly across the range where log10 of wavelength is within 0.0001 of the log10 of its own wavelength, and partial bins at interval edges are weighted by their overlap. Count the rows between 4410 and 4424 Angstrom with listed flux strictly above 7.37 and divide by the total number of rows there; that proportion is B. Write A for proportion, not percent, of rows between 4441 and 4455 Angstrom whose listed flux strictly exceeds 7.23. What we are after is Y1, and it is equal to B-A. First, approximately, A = 0.71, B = 0.0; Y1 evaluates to -0.7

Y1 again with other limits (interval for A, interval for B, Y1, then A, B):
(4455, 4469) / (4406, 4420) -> -0.3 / 0.29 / 0.0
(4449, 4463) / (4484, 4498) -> 0.6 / 0.29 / 0.9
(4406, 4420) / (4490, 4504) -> 0.7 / 0.00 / 0.7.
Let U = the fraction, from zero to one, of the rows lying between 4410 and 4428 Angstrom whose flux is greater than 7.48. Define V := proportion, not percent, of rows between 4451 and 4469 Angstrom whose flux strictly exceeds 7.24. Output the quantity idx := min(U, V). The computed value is 0.00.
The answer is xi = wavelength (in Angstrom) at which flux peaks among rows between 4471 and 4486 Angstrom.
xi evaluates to 4474.43 Angstrom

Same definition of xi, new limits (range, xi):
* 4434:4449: 4443.63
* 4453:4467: 4466.20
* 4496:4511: 4505.45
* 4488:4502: 4501.30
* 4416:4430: 4429.33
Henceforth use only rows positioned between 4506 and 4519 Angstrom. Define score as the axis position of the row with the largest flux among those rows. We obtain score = 4507.52 Angstrom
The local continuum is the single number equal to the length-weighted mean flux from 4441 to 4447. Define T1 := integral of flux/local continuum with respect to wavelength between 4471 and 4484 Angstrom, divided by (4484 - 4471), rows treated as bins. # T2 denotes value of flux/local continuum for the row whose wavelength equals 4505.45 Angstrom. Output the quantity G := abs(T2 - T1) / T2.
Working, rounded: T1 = 1.00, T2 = 1.17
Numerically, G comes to 0.144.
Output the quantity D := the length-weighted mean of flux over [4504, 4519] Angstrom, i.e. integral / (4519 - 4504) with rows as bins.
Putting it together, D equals 8.33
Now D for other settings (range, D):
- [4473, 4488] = 7.69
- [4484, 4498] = 7.68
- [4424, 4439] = 6.87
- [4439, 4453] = 7.40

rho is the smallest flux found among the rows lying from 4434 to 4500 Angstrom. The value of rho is 5.805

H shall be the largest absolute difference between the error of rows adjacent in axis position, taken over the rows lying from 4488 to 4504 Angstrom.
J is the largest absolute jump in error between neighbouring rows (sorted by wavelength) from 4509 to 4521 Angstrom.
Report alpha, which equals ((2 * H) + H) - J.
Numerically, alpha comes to 0.050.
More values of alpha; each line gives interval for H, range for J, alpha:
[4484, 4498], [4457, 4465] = 0.080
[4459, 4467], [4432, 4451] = 0.020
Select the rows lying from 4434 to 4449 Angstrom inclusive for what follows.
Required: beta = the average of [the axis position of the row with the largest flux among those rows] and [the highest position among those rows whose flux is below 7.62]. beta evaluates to 4445.7 Angstrom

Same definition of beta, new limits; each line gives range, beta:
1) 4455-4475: 4473.4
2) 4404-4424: 4421.2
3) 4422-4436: 4432.4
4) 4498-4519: 4502.3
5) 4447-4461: 4455.9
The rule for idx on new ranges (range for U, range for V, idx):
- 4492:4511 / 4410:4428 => 0.00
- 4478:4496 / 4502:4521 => 0.67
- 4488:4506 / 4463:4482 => 0.67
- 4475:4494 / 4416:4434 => 0.11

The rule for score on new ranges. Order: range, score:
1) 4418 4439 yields 4429.33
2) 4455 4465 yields 4455.93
